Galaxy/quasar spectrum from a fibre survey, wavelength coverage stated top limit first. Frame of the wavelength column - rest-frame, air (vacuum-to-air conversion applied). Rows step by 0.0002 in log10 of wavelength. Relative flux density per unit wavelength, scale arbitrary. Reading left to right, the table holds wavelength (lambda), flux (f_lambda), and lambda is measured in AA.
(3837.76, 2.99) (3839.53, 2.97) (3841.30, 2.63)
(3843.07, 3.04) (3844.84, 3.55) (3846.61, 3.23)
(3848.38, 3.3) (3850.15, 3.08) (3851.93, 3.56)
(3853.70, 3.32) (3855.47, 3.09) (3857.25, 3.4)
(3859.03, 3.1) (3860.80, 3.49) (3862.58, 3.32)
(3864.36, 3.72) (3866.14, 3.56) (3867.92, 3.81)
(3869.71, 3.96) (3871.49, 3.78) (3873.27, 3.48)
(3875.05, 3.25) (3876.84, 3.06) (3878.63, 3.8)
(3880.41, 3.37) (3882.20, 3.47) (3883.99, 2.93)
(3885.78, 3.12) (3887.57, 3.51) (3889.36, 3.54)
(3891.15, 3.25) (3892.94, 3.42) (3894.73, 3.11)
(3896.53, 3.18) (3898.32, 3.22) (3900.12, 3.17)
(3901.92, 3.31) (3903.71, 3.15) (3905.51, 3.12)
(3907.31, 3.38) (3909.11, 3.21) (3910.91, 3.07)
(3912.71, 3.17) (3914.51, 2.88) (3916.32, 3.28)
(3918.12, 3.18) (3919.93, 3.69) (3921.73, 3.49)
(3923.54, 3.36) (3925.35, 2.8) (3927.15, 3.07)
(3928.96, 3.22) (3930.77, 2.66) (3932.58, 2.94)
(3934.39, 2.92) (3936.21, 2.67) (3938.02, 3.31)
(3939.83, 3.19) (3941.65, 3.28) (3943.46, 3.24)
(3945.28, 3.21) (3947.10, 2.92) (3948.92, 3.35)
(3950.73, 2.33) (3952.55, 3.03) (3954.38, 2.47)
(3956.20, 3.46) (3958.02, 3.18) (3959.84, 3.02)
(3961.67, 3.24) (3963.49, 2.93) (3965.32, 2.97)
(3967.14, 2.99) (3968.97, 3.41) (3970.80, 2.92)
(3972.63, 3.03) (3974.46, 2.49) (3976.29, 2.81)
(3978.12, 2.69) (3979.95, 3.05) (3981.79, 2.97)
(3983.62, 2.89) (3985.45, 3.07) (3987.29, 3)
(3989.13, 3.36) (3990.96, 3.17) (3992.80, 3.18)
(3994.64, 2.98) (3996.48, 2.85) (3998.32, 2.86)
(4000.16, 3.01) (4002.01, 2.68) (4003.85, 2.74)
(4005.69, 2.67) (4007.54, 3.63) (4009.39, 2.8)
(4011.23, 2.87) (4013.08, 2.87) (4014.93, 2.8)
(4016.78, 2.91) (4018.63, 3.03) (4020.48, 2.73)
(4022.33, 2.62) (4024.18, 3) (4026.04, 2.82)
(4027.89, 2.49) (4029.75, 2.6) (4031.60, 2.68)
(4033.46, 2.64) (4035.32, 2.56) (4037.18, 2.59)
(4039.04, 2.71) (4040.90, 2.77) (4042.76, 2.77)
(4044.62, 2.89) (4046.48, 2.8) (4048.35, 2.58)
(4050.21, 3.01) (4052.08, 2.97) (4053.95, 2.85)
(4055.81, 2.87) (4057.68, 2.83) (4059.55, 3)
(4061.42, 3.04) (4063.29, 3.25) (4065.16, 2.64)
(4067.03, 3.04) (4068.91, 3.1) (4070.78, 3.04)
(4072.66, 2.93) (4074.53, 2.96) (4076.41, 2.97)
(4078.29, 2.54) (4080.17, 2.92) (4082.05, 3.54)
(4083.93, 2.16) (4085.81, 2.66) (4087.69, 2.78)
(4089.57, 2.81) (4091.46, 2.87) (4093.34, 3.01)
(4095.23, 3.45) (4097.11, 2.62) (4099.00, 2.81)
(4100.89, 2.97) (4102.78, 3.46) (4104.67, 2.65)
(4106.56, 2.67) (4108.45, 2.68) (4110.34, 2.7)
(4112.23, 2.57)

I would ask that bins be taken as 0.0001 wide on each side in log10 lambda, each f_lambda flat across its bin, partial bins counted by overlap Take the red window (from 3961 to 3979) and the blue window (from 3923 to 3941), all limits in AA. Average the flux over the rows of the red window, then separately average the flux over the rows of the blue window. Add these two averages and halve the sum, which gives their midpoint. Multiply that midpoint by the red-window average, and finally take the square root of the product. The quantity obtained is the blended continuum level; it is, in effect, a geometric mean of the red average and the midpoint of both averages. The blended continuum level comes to 2.96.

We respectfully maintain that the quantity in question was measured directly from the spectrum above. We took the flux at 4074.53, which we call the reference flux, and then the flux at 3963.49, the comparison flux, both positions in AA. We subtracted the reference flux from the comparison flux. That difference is 0.0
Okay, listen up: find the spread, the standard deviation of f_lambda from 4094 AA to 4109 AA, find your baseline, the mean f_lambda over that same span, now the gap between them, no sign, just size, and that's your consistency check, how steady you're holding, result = 2.6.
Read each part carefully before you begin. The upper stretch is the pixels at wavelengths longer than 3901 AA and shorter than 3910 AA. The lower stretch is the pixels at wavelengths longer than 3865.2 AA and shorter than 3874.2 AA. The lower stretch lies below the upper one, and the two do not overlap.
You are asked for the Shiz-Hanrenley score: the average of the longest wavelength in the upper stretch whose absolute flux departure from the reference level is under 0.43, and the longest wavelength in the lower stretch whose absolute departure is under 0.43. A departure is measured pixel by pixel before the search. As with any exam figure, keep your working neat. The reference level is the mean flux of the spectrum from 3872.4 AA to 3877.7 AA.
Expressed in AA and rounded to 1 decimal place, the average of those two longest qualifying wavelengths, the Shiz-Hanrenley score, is 3891.2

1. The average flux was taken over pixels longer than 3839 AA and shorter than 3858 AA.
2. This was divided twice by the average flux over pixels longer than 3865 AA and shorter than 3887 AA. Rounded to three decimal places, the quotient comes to 0.266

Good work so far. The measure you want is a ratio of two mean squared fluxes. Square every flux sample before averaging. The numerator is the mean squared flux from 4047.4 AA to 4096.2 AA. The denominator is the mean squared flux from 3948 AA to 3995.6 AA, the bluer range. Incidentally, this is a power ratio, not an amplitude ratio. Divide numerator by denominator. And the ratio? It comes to 0.945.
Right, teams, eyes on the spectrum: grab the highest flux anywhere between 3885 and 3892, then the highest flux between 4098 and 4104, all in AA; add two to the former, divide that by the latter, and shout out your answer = 1.60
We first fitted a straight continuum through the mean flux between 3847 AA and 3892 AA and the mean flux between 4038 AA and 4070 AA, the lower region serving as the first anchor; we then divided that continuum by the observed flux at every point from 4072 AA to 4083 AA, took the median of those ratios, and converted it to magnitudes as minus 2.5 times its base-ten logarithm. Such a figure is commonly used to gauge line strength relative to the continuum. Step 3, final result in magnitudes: 0.04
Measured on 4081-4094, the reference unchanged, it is 0.01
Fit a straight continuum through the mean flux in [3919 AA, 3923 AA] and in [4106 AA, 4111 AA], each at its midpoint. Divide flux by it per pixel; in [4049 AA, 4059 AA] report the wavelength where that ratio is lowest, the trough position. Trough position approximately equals 4057.68 AA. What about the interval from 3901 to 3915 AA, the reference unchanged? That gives 3914.51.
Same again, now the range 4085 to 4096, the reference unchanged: 4085.81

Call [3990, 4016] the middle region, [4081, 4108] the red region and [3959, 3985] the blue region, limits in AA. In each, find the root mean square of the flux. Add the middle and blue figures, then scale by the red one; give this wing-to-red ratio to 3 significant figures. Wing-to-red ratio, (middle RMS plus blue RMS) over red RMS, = 2.03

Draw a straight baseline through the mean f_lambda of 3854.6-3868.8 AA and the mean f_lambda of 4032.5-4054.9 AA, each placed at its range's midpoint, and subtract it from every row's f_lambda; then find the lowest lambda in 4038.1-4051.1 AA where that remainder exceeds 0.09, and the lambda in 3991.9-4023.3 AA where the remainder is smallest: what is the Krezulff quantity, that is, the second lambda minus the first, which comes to -42.6 AA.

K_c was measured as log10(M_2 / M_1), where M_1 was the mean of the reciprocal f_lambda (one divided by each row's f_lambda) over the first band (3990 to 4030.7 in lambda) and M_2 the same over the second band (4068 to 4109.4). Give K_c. 0.00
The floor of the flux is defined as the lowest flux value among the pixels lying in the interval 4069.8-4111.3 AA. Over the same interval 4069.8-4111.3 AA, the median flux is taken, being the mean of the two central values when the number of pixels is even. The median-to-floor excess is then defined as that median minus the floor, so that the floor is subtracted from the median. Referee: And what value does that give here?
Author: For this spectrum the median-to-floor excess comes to 0.68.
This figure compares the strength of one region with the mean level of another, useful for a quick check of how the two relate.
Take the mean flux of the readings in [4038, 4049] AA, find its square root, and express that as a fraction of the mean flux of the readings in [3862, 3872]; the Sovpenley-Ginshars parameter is 0.449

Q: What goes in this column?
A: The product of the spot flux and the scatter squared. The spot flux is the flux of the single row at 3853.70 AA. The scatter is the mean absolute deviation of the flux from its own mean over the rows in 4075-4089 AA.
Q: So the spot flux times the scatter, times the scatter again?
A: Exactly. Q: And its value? 0.29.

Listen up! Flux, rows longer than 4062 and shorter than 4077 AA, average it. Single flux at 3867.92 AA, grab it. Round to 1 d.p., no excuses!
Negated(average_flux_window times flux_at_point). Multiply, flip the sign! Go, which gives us -11.4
